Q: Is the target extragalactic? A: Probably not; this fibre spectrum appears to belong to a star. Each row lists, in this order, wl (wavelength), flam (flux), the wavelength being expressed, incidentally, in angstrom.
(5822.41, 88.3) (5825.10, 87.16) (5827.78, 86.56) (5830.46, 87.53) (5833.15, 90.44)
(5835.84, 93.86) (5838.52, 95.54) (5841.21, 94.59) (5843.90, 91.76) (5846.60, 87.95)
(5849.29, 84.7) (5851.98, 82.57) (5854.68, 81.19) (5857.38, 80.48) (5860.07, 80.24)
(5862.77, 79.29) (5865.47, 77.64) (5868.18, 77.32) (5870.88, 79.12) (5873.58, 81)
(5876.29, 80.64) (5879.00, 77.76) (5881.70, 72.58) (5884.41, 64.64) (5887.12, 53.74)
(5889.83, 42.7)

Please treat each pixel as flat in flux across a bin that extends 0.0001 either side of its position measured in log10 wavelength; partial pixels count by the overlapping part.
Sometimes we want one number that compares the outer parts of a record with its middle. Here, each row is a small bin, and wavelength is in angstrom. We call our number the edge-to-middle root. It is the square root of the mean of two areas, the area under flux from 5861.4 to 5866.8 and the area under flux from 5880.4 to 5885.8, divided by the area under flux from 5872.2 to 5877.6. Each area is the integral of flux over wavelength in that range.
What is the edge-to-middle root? 0.95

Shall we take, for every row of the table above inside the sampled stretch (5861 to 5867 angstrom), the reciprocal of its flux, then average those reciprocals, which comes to 0.0127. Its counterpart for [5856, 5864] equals 0.0125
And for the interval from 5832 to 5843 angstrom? 0.0107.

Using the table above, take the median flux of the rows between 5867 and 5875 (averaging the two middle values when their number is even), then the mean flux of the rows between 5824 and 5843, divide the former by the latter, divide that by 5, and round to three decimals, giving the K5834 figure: 0.174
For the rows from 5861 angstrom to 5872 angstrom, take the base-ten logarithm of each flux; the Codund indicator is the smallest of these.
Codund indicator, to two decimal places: 1.89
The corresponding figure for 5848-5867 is 1.89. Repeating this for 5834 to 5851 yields 1.93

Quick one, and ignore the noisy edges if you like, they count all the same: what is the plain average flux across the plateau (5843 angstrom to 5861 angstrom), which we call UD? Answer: 84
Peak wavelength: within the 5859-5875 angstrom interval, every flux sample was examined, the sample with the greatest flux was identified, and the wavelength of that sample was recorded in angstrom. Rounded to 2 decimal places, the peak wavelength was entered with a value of 5873.58 angstrom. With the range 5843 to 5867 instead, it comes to 5843.90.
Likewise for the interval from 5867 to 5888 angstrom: 5873.58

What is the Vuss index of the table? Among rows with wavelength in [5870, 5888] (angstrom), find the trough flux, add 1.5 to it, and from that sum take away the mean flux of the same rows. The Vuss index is -18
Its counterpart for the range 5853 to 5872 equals -1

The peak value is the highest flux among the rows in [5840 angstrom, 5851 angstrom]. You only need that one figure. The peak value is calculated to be 94.59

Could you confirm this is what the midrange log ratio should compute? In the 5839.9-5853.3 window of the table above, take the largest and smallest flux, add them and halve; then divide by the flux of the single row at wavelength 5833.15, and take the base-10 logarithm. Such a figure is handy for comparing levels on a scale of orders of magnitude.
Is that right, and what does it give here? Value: -0.009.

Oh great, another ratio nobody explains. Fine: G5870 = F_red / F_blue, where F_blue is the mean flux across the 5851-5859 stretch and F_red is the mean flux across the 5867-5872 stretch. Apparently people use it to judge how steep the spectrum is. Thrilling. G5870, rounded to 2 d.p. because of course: 0.96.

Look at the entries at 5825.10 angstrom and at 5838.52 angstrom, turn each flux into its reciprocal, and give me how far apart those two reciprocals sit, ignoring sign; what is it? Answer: 0.0010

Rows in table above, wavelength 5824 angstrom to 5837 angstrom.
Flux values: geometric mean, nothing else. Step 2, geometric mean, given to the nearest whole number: 89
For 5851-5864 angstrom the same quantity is 81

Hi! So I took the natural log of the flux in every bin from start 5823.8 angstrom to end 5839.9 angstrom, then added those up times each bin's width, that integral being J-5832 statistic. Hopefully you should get 72.5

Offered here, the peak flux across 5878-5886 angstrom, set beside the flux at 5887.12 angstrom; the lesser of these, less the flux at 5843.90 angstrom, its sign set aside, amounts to 38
